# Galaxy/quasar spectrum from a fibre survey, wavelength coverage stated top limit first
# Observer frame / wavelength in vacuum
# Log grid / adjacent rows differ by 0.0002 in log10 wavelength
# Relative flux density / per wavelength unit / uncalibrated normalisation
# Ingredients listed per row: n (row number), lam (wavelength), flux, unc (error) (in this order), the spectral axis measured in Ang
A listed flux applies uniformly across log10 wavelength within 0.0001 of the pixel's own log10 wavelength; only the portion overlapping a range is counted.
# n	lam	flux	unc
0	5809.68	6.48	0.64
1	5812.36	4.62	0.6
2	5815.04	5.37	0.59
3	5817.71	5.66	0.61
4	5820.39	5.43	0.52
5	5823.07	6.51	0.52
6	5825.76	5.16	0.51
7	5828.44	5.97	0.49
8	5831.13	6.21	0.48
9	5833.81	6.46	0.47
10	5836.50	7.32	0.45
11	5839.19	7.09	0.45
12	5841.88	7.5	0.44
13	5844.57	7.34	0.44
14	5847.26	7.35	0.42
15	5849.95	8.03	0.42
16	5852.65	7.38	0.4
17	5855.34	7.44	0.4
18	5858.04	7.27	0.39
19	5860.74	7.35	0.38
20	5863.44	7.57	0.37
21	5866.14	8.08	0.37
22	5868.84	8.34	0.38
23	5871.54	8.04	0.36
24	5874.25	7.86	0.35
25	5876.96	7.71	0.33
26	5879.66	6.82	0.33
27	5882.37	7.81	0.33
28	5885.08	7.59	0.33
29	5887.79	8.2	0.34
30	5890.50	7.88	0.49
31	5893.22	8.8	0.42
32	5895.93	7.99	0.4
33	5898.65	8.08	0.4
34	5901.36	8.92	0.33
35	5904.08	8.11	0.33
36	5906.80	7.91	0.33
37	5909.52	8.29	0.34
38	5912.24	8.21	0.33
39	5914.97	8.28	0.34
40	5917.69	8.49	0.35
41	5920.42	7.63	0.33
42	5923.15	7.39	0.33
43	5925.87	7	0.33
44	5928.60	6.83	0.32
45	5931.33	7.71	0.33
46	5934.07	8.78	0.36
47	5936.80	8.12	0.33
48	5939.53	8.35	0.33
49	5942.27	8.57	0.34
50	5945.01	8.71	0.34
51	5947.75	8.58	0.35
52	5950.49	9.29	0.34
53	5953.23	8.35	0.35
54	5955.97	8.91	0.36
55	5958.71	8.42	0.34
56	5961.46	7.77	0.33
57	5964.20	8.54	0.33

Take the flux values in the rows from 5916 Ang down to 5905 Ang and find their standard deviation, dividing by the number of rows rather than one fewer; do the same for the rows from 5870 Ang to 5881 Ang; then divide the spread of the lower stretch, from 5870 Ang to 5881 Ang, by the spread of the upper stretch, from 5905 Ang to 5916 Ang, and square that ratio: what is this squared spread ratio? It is 9.2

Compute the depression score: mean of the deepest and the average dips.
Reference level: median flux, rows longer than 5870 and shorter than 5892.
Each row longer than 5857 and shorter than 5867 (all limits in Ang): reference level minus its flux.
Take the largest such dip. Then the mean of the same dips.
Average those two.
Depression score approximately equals 0.42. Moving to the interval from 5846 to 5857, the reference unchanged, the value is 0.39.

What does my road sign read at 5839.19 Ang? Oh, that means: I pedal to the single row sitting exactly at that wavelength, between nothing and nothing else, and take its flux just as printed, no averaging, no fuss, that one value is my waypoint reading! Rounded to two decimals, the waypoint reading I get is 7.09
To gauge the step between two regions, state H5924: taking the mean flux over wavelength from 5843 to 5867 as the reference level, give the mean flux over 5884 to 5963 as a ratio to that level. 1.09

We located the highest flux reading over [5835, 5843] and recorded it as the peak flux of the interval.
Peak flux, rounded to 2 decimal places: 7.50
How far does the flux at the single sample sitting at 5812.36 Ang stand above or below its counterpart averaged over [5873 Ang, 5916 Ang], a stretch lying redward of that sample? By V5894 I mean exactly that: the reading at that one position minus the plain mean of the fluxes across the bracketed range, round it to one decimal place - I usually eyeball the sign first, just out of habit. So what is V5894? -3.4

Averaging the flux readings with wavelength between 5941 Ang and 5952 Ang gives 8.8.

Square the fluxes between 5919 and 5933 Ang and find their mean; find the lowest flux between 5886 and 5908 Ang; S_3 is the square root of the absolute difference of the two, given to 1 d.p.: 6.8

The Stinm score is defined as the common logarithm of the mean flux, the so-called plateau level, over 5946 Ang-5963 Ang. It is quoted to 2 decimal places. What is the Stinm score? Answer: 0.93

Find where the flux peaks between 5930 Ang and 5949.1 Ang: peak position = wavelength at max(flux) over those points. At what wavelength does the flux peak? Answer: 5934.07 Ang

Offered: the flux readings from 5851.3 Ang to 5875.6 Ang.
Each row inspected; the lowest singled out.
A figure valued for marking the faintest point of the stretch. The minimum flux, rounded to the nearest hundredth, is 7.27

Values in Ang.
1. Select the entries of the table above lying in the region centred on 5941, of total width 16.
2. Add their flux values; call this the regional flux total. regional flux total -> 51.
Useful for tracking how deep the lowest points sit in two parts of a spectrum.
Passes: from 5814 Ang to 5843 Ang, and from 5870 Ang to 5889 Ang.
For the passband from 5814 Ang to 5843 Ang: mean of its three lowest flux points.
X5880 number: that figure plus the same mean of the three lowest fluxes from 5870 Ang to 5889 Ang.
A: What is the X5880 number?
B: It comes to 12.7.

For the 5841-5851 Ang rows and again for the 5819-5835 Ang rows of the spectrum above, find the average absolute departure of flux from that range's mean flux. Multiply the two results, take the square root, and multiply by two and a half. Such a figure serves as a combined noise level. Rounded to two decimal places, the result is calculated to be 0.81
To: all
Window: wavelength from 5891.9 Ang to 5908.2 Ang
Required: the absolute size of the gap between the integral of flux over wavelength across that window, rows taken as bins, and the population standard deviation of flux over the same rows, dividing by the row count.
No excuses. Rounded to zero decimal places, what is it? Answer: 135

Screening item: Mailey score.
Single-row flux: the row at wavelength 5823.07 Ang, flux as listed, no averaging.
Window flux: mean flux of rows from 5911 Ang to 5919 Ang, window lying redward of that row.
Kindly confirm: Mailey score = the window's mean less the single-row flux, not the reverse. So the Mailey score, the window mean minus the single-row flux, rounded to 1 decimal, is 1.8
